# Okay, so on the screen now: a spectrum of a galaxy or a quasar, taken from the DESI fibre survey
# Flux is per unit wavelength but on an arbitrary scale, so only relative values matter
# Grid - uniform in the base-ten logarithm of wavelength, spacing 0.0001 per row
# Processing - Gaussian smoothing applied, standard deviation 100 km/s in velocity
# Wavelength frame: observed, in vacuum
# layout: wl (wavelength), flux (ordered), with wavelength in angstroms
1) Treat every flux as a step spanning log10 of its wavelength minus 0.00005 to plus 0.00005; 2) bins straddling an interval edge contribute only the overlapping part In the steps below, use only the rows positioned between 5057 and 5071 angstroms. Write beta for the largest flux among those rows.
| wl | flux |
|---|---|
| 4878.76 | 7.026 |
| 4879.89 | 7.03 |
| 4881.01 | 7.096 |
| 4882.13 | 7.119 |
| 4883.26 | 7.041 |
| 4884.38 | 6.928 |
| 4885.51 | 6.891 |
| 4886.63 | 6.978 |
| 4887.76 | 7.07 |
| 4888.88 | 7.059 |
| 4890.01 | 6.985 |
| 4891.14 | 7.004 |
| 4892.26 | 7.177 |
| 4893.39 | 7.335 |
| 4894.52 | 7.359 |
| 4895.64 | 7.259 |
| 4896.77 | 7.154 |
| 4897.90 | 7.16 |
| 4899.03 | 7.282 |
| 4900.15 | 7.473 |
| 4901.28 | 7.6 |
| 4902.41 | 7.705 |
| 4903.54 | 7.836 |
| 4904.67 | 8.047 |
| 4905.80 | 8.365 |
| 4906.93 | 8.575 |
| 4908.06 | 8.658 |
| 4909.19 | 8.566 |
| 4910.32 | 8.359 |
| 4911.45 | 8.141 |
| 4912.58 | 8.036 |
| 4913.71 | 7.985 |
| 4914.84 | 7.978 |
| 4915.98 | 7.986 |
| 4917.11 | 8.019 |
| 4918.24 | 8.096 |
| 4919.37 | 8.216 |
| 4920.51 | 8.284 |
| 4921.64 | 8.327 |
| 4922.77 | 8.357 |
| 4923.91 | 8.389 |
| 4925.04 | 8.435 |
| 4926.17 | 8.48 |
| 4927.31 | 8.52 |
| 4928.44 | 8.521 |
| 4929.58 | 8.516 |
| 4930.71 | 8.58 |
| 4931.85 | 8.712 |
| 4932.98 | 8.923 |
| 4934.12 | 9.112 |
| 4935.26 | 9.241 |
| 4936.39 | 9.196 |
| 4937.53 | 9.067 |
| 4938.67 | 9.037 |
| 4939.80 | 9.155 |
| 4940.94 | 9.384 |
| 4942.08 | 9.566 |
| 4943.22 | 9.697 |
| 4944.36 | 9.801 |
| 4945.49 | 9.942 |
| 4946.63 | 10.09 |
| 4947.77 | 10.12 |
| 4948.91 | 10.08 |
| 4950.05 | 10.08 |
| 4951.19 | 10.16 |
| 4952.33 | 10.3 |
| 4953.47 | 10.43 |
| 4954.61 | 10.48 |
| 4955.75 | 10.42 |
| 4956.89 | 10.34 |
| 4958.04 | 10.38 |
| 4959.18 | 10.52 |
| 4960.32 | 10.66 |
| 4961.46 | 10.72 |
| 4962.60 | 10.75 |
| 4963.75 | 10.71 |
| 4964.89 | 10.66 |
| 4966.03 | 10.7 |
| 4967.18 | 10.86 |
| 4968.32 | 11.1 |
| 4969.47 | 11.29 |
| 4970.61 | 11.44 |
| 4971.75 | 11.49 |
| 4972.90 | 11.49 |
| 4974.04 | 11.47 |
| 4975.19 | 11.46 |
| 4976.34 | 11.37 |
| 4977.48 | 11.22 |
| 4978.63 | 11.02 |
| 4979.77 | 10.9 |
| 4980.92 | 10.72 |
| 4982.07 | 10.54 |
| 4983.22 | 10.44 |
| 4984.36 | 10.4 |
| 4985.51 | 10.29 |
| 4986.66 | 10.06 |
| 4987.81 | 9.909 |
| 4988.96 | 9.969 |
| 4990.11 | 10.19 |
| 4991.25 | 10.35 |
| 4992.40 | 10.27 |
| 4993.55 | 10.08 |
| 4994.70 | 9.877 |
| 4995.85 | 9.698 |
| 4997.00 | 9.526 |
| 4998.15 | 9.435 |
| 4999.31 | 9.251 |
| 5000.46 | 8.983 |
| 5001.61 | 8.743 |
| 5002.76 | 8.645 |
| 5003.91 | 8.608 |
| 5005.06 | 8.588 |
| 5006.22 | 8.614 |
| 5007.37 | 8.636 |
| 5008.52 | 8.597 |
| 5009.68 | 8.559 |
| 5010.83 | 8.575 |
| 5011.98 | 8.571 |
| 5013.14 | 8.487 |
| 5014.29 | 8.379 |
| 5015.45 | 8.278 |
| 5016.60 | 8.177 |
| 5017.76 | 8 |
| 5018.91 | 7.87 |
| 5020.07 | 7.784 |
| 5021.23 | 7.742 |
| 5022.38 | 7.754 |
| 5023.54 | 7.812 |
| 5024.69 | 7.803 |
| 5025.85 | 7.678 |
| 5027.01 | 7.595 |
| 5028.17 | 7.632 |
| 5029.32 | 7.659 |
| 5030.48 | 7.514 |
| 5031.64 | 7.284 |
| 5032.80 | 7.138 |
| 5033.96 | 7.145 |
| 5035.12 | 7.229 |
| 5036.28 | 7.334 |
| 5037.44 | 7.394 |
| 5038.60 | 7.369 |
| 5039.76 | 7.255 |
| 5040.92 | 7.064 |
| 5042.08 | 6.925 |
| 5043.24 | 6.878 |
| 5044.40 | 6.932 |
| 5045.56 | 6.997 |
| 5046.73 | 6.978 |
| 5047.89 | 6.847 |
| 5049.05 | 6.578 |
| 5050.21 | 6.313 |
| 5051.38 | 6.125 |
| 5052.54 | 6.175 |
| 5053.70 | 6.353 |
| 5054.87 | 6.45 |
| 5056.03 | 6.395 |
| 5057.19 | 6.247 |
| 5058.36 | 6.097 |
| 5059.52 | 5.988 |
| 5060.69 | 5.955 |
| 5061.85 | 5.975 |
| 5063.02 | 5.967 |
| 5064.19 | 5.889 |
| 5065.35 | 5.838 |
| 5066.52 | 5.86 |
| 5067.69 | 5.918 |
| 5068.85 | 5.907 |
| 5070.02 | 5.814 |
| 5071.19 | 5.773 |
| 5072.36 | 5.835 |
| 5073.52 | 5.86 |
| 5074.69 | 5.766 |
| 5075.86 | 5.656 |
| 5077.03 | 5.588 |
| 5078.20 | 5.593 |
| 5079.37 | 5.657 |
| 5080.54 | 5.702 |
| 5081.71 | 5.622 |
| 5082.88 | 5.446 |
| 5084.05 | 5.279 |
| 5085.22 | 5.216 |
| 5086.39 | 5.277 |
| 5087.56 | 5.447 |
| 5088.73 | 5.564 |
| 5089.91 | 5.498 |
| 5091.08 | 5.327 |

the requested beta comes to 6.247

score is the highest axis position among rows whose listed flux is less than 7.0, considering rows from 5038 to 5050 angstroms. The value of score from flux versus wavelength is 5049.05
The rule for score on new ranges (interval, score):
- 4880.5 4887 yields 4886.63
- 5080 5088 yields 5087.56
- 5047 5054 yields 5053.70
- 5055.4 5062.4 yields 5061.85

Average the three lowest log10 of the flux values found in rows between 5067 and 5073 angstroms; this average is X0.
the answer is 0.76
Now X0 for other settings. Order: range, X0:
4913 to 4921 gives 0.90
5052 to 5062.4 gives 0.78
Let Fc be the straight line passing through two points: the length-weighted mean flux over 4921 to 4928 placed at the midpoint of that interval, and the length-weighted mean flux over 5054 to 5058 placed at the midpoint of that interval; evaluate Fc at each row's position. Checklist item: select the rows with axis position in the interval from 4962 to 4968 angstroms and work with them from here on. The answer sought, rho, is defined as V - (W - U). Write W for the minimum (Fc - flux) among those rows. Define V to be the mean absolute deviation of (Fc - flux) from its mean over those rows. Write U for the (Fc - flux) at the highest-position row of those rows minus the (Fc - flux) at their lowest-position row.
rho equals 3.0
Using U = -0.18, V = 0.064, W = -3.1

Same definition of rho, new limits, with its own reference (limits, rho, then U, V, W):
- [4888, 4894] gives -1.8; -0.35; 0.137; 1.6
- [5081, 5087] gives 0.1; 0.27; 0.111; 0.3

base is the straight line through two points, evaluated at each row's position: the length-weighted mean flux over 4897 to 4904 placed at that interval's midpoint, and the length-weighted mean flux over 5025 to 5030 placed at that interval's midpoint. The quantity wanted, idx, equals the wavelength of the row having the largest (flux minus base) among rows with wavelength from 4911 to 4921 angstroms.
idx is 4920.51 angstroms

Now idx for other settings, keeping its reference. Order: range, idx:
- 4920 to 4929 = 4927.31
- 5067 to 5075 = 5067.69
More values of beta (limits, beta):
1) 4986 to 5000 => 10.35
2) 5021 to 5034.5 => 7.812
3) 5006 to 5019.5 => 8.636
